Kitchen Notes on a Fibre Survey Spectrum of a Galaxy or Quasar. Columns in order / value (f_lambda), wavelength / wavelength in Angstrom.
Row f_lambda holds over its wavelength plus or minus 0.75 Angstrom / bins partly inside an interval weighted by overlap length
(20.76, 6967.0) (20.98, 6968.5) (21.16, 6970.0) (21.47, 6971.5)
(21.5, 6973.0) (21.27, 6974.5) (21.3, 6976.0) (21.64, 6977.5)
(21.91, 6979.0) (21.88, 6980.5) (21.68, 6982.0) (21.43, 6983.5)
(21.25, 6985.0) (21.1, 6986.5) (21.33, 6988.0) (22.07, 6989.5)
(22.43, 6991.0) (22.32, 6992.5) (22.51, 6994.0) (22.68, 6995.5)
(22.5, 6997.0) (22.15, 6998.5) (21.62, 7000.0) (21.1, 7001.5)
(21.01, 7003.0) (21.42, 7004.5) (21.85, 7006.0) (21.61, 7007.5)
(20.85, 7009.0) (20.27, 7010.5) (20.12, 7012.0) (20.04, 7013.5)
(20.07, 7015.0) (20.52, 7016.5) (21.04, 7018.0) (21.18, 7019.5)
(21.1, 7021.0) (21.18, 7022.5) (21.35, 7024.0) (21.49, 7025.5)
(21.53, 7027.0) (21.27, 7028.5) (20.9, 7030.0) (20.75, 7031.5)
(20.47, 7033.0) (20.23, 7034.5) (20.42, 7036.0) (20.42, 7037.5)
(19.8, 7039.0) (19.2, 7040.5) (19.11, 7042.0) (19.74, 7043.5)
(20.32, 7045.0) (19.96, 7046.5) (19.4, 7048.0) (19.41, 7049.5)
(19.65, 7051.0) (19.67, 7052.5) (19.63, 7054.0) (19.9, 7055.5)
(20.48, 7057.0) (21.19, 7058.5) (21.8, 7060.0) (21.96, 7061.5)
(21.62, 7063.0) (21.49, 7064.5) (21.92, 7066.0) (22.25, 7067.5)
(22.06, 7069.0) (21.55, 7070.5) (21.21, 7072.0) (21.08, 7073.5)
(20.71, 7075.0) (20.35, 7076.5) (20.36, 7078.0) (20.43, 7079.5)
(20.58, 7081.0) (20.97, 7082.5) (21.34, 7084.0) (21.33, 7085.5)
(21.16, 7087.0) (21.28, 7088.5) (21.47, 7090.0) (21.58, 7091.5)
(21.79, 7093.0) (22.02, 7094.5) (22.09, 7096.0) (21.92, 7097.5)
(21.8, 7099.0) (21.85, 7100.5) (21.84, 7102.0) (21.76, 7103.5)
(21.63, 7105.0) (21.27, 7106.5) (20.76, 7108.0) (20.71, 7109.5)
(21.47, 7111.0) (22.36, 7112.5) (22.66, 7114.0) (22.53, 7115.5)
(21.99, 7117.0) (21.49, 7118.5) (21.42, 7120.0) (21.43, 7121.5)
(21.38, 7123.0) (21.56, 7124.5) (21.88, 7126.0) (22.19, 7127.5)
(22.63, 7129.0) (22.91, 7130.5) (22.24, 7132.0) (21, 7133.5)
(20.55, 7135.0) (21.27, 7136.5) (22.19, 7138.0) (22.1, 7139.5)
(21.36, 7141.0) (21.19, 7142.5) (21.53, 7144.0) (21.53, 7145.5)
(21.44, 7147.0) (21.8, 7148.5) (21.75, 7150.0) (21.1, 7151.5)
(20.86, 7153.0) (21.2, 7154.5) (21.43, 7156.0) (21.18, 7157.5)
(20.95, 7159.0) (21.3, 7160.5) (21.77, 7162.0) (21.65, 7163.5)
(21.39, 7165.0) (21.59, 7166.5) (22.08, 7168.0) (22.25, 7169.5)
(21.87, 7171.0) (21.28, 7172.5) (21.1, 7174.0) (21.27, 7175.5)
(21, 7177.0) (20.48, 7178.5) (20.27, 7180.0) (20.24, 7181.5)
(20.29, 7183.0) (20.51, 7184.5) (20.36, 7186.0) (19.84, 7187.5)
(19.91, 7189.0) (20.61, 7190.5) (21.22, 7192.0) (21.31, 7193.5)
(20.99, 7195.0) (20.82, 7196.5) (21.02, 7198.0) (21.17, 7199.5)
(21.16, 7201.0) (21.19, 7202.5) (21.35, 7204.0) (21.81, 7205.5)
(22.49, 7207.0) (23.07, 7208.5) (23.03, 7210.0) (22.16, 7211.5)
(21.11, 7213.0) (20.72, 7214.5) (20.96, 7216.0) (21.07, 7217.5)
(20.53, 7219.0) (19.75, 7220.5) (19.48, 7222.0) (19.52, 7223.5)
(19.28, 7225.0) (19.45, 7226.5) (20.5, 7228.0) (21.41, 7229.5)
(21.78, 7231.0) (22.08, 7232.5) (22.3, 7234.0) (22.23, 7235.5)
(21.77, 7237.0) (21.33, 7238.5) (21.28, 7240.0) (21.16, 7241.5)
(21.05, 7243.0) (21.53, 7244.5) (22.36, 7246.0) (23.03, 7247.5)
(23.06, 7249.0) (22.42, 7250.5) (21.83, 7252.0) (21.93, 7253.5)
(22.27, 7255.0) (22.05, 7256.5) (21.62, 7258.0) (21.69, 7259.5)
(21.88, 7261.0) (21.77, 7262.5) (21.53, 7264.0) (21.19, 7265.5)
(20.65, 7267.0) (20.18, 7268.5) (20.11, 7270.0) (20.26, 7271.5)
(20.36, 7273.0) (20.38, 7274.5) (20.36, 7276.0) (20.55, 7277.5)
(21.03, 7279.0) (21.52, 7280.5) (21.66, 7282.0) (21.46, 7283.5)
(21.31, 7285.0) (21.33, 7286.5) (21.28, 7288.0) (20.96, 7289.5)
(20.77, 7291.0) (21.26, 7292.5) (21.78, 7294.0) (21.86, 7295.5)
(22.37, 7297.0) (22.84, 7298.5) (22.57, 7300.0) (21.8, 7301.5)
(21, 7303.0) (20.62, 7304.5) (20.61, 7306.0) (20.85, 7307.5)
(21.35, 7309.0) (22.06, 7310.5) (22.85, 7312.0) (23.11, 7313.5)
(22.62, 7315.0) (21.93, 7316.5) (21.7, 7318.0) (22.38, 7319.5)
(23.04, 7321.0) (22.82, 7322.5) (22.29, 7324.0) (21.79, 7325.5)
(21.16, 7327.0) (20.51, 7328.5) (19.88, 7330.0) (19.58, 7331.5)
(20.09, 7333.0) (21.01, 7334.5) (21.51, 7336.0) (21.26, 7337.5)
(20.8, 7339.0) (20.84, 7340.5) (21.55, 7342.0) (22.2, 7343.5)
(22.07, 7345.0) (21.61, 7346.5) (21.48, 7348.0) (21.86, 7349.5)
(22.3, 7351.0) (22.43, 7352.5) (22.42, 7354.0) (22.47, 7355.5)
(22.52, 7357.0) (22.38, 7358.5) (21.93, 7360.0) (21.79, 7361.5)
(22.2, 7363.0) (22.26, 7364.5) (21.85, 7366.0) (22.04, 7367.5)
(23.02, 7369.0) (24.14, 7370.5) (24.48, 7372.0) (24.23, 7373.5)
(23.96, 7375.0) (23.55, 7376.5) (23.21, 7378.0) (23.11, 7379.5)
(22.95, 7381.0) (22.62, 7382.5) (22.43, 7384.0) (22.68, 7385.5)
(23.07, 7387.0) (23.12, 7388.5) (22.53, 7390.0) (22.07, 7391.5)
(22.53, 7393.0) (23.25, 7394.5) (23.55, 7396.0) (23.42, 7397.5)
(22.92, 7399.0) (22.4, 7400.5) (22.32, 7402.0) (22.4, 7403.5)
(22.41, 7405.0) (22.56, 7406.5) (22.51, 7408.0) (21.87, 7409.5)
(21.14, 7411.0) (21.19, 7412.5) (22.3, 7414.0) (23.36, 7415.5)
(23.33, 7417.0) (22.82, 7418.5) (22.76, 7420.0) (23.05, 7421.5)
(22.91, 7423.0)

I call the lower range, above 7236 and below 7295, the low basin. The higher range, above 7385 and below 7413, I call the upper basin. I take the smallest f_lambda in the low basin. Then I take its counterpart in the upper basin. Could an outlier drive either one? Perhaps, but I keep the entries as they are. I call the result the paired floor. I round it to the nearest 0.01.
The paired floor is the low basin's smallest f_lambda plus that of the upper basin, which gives 41.25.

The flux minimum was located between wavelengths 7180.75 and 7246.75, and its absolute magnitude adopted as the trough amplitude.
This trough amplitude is 19.3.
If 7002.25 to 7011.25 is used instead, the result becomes 20.3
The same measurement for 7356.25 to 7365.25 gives 21.8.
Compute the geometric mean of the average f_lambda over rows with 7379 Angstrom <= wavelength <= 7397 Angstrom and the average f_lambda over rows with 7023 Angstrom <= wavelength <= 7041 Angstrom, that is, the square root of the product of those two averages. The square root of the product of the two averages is 21.7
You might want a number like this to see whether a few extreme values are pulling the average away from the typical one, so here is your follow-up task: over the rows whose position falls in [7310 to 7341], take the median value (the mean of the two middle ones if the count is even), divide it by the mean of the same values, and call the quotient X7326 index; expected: 1.01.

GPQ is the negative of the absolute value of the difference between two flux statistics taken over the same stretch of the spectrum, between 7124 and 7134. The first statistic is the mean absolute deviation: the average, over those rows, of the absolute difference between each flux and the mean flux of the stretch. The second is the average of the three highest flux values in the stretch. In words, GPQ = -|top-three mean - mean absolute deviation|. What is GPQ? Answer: -22.1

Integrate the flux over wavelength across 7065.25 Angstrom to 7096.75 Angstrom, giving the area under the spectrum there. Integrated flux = 671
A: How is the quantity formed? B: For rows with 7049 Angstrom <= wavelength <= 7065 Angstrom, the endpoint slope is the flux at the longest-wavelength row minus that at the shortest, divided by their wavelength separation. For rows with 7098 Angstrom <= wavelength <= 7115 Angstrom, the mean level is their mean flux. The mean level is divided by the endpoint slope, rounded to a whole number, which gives 156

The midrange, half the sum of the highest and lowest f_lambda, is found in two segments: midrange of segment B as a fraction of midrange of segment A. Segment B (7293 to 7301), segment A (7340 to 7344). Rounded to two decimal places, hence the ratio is 1.04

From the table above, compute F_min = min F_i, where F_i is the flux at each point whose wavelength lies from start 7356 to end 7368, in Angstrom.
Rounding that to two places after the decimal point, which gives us 21.79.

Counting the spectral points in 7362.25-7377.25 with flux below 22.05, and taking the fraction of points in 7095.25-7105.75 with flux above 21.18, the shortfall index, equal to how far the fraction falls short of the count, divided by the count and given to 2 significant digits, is 0.50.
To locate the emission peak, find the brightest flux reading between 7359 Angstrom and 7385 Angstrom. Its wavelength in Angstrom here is 7372.0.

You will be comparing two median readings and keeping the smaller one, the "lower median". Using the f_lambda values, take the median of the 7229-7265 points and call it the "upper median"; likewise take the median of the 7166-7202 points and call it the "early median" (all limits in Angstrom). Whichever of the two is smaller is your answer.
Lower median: 21.01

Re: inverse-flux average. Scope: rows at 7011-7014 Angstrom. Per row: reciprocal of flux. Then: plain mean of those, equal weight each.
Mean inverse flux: 0.0498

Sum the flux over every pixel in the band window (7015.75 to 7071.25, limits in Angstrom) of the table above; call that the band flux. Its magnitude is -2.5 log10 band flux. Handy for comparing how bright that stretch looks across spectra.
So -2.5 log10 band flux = -7.2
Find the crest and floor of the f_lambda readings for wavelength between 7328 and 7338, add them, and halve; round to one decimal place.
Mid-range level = 20.5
